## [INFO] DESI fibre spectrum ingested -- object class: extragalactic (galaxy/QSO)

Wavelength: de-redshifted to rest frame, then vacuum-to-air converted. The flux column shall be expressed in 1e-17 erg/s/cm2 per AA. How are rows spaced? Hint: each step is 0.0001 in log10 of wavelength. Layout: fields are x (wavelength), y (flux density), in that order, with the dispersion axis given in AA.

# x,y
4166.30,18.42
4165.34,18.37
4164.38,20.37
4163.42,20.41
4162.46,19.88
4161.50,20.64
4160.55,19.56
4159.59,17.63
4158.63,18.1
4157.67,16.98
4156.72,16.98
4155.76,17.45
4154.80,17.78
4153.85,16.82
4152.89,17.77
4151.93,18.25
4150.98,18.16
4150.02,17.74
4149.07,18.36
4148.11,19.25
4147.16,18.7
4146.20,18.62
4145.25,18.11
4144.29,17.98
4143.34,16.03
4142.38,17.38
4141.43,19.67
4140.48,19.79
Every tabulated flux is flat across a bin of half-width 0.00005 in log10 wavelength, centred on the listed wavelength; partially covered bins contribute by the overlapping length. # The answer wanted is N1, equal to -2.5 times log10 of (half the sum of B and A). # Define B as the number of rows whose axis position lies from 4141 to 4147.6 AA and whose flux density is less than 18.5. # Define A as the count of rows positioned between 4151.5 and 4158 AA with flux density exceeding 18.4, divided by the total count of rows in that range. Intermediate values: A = 0.0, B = 4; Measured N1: -0.8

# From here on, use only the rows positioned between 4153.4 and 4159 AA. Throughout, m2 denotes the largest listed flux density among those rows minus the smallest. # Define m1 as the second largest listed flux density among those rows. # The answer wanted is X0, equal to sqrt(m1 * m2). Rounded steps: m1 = 17.78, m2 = 1.3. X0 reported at 4.8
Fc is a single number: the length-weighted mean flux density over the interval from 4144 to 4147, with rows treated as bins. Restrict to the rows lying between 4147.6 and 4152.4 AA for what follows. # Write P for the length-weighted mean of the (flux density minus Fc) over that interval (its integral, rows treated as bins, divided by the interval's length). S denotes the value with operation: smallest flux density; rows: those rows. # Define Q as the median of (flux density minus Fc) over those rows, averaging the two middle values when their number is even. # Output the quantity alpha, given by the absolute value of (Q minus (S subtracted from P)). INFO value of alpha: 17.6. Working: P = 0.09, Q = -0.01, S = 17.74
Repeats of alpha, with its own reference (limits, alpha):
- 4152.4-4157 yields 16.9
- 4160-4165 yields 19.8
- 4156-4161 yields 16.8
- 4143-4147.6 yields 16.2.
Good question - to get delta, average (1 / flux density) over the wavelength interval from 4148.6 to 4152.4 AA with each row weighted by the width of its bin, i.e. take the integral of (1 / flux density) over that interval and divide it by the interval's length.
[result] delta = 0.0553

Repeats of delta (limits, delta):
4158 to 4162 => 0.0531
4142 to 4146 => 0.0574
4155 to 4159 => 0.0575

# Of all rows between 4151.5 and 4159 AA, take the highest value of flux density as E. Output 18.25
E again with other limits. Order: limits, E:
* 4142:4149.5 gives 19.25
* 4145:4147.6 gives 18.7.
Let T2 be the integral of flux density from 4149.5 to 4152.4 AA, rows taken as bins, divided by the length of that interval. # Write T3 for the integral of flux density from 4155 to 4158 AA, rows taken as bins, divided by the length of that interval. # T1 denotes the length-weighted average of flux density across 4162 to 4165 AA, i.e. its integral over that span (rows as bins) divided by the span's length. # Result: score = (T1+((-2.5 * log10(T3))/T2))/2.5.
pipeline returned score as 7.98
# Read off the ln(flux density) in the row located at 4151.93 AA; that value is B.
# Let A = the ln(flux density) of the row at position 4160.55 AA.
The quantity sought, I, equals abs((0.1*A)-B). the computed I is 2.61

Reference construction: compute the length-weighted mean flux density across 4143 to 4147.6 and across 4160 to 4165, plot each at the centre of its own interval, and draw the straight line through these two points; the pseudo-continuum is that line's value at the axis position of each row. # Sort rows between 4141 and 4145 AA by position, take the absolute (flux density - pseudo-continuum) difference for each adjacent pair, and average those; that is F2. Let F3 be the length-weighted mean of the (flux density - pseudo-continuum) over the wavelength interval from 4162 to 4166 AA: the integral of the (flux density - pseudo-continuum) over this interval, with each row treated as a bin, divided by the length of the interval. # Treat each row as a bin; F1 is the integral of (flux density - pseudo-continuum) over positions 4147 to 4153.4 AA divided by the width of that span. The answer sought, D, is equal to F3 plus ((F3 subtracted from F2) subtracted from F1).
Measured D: -3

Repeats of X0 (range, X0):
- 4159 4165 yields 7.8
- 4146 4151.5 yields 5.3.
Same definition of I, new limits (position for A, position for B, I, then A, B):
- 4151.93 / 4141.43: 2.69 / 2.90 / 2.98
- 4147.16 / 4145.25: 2.60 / 2.93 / 2.90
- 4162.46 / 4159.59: 2.57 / 2.99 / 2.87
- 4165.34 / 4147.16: 2.64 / 2.91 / 2.93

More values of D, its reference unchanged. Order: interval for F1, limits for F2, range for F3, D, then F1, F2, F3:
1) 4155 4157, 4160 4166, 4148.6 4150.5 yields -4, -1.95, 0.91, -0.4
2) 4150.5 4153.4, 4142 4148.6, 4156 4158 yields -6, -0.72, 0.70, -2.4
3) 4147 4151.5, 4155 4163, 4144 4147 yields 0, 0.00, 0.85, 0.3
